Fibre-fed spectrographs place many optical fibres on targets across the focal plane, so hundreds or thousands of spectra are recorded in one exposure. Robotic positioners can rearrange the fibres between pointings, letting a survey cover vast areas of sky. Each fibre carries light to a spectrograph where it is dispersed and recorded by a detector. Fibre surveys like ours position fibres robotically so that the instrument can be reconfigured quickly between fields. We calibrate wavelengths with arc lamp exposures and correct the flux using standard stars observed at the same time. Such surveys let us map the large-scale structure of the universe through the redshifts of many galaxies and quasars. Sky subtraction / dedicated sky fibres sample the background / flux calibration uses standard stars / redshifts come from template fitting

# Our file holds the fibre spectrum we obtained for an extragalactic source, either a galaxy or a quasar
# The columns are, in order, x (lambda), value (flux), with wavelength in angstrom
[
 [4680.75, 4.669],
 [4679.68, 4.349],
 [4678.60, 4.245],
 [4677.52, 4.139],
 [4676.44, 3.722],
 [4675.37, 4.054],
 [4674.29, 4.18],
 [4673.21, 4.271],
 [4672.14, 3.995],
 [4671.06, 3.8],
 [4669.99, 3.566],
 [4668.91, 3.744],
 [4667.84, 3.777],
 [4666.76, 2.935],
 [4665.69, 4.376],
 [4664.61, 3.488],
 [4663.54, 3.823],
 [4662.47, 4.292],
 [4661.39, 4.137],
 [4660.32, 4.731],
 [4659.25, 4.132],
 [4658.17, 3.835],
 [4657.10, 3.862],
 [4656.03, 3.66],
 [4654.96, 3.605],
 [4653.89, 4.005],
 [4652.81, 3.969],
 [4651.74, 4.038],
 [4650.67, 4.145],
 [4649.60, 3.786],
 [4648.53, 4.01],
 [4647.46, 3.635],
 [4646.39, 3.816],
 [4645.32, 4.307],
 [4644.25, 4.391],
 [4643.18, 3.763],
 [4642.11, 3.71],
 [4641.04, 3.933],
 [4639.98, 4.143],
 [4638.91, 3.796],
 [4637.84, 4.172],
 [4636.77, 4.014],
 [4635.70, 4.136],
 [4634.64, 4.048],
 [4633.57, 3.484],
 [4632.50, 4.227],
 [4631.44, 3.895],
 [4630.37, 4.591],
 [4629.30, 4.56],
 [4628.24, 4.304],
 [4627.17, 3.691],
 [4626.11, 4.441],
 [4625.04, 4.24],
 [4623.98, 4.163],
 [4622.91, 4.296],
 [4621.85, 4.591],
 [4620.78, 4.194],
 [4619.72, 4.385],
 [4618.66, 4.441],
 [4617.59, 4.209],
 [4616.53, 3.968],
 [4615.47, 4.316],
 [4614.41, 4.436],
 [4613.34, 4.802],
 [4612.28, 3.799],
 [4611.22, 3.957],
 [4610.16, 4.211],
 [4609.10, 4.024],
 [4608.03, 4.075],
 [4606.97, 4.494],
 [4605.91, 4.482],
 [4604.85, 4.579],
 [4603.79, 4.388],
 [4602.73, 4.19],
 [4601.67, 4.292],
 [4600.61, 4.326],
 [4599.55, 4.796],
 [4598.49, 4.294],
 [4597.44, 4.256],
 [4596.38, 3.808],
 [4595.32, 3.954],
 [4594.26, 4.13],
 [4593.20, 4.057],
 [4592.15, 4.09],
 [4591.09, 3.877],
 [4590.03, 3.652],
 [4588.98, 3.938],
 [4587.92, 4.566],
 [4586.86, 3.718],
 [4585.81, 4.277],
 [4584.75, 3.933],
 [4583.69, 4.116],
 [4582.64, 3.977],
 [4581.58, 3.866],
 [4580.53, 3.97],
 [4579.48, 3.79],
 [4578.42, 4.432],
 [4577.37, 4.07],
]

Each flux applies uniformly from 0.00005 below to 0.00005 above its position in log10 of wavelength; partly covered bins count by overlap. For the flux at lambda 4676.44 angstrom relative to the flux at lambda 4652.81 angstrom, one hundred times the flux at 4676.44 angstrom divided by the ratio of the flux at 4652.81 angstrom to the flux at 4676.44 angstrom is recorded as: 349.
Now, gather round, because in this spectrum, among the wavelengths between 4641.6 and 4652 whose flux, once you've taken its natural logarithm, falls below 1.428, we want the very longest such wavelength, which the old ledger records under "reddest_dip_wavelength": 4651.74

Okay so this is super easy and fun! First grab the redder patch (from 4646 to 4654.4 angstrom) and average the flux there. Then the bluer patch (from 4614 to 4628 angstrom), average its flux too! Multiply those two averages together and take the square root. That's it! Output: 4.089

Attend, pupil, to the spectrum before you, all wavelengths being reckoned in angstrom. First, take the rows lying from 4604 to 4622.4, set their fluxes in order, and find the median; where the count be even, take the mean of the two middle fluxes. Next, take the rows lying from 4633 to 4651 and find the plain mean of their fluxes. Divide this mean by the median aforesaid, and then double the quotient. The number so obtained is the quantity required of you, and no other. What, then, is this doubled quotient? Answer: 1.83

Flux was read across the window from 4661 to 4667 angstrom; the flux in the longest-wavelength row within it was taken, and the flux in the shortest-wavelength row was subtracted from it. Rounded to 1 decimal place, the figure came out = -1.2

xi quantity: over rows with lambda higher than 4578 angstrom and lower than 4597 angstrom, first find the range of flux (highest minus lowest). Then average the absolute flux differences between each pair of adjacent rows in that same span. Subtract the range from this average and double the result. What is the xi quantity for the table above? -1.3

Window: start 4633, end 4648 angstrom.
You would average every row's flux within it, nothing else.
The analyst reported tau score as 3.95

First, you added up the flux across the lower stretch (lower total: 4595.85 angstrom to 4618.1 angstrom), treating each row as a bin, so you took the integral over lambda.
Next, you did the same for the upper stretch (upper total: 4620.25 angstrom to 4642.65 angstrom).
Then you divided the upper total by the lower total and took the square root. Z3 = 0.99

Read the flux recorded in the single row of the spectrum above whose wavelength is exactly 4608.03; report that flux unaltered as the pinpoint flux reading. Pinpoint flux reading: 4.075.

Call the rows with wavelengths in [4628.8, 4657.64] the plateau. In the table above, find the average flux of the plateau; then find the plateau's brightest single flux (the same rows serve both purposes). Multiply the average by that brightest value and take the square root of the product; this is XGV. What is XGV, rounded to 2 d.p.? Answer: 4.28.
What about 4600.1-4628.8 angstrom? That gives 4.53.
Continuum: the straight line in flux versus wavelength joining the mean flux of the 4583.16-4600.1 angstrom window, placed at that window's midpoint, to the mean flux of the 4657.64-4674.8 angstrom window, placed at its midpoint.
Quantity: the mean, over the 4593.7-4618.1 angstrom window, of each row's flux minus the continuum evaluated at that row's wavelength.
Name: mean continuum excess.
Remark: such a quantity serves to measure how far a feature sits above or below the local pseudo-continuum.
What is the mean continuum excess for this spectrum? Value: 0.19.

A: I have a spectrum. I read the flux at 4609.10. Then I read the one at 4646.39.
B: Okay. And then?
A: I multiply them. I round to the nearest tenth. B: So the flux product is 15.4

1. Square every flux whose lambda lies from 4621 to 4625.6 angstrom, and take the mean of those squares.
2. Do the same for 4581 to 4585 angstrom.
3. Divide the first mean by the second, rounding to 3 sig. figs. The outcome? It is 1.18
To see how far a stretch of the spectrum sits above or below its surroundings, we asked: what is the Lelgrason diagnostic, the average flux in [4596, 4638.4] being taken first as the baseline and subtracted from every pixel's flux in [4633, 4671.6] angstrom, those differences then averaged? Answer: -0.32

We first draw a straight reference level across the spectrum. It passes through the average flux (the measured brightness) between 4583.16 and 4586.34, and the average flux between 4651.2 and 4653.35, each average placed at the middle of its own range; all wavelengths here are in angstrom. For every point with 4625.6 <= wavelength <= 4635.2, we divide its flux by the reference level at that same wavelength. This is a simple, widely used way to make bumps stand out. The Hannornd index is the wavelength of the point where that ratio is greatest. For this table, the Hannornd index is 4630.37 angstrom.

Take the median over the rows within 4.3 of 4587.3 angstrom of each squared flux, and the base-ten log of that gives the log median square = 1.19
